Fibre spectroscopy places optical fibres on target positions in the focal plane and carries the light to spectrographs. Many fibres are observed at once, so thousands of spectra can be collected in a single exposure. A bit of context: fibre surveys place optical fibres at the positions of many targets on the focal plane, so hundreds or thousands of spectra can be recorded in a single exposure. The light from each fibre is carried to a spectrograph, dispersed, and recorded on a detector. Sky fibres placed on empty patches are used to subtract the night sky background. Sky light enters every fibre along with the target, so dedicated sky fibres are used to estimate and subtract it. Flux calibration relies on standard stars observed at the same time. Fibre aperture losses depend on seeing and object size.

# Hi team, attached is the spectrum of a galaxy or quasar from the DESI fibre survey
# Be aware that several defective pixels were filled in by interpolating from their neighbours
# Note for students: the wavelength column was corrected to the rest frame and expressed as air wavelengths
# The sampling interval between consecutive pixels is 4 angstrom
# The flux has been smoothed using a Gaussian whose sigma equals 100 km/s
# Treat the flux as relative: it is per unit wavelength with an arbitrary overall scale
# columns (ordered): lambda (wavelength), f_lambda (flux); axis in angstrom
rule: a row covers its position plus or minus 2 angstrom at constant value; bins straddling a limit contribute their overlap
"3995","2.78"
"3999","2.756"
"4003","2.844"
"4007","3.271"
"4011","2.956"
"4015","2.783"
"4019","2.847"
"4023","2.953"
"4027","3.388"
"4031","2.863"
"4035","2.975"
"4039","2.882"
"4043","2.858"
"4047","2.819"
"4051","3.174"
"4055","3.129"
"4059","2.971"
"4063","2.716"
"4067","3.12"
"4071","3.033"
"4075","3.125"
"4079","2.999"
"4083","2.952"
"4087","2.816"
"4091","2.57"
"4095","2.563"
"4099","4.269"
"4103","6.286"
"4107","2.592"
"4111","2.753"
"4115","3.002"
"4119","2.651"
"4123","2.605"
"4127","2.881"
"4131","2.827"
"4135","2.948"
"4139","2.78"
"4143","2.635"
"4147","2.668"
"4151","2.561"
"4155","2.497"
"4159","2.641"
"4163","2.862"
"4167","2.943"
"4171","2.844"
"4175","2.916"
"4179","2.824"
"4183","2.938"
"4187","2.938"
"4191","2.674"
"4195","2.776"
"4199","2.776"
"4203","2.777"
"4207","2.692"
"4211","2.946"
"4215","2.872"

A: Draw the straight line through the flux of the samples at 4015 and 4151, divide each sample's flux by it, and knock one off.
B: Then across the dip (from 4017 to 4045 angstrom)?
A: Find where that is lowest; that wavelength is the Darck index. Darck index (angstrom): 4019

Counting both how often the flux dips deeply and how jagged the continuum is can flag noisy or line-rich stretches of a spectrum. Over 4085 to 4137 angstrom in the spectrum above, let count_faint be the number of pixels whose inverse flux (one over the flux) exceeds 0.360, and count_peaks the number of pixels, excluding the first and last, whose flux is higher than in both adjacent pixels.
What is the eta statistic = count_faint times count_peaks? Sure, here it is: 18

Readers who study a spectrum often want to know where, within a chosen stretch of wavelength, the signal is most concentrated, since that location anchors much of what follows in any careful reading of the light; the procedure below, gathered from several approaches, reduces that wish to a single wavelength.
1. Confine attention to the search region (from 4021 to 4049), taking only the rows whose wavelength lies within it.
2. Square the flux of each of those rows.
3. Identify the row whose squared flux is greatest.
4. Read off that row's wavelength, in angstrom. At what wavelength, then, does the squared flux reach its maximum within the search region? 4027 angstrom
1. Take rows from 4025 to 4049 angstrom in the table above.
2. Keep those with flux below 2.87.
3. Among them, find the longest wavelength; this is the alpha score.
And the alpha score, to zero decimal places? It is 4047 angstrom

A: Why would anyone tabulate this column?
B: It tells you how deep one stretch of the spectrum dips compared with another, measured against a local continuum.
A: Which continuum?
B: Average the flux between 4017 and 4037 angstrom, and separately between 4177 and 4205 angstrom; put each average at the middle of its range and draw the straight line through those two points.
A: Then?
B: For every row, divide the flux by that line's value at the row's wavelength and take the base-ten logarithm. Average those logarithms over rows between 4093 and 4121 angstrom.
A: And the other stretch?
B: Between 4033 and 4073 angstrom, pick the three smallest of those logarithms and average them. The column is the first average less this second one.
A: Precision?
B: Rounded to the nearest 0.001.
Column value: 0.076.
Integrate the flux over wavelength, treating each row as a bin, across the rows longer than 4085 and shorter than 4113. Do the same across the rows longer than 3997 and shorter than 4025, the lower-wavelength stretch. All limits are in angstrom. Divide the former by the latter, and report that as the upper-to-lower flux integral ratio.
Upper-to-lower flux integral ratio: 1.17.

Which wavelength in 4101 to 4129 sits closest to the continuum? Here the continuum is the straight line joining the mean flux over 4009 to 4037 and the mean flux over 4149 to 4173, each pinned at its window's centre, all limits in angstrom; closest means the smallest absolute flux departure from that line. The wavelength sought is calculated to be 4111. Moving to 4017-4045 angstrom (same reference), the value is 4023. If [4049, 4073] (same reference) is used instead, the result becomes 4059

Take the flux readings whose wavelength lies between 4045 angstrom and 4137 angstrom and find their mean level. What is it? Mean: 3.08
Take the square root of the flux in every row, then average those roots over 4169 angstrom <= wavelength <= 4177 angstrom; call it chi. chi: 1.70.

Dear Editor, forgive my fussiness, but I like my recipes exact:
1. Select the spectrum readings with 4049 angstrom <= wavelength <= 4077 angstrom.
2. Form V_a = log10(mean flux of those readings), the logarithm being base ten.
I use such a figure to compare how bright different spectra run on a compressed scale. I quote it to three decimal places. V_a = 0.483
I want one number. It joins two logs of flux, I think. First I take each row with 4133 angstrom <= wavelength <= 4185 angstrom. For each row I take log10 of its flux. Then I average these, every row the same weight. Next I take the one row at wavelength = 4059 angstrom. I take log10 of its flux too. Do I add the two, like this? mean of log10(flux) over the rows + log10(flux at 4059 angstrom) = 0.92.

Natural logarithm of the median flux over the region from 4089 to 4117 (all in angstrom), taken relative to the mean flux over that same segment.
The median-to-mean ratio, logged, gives -0.221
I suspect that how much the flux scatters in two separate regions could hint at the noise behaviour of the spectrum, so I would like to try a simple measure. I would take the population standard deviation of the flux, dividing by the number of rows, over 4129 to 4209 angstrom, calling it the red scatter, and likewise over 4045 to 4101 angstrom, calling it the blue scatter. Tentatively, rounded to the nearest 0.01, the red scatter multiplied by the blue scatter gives 0.05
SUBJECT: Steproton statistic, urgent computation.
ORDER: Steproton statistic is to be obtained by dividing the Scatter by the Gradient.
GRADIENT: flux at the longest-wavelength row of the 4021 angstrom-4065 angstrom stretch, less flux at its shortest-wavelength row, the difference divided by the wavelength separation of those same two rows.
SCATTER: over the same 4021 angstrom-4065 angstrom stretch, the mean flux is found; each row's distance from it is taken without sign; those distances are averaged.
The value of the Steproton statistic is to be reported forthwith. -23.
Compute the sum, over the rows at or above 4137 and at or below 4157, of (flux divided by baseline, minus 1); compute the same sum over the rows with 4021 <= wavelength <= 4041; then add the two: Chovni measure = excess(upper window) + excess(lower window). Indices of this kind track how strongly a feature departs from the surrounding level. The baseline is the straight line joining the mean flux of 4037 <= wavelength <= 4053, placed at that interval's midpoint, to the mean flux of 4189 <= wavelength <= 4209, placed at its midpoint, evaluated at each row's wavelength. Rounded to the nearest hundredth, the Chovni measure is -0.21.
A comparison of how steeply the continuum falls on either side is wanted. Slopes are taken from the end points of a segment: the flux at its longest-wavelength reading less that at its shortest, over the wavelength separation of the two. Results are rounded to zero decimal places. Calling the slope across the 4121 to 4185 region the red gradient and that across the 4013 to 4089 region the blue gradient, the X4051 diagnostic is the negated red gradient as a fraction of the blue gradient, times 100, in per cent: -1211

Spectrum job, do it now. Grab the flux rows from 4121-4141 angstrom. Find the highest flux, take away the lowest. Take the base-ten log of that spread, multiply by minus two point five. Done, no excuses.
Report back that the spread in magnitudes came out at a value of 1.2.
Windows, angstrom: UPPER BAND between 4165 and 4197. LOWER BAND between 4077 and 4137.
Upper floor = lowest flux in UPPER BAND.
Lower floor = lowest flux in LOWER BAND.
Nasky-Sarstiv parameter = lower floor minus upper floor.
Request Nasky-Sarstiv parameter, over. -0.11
